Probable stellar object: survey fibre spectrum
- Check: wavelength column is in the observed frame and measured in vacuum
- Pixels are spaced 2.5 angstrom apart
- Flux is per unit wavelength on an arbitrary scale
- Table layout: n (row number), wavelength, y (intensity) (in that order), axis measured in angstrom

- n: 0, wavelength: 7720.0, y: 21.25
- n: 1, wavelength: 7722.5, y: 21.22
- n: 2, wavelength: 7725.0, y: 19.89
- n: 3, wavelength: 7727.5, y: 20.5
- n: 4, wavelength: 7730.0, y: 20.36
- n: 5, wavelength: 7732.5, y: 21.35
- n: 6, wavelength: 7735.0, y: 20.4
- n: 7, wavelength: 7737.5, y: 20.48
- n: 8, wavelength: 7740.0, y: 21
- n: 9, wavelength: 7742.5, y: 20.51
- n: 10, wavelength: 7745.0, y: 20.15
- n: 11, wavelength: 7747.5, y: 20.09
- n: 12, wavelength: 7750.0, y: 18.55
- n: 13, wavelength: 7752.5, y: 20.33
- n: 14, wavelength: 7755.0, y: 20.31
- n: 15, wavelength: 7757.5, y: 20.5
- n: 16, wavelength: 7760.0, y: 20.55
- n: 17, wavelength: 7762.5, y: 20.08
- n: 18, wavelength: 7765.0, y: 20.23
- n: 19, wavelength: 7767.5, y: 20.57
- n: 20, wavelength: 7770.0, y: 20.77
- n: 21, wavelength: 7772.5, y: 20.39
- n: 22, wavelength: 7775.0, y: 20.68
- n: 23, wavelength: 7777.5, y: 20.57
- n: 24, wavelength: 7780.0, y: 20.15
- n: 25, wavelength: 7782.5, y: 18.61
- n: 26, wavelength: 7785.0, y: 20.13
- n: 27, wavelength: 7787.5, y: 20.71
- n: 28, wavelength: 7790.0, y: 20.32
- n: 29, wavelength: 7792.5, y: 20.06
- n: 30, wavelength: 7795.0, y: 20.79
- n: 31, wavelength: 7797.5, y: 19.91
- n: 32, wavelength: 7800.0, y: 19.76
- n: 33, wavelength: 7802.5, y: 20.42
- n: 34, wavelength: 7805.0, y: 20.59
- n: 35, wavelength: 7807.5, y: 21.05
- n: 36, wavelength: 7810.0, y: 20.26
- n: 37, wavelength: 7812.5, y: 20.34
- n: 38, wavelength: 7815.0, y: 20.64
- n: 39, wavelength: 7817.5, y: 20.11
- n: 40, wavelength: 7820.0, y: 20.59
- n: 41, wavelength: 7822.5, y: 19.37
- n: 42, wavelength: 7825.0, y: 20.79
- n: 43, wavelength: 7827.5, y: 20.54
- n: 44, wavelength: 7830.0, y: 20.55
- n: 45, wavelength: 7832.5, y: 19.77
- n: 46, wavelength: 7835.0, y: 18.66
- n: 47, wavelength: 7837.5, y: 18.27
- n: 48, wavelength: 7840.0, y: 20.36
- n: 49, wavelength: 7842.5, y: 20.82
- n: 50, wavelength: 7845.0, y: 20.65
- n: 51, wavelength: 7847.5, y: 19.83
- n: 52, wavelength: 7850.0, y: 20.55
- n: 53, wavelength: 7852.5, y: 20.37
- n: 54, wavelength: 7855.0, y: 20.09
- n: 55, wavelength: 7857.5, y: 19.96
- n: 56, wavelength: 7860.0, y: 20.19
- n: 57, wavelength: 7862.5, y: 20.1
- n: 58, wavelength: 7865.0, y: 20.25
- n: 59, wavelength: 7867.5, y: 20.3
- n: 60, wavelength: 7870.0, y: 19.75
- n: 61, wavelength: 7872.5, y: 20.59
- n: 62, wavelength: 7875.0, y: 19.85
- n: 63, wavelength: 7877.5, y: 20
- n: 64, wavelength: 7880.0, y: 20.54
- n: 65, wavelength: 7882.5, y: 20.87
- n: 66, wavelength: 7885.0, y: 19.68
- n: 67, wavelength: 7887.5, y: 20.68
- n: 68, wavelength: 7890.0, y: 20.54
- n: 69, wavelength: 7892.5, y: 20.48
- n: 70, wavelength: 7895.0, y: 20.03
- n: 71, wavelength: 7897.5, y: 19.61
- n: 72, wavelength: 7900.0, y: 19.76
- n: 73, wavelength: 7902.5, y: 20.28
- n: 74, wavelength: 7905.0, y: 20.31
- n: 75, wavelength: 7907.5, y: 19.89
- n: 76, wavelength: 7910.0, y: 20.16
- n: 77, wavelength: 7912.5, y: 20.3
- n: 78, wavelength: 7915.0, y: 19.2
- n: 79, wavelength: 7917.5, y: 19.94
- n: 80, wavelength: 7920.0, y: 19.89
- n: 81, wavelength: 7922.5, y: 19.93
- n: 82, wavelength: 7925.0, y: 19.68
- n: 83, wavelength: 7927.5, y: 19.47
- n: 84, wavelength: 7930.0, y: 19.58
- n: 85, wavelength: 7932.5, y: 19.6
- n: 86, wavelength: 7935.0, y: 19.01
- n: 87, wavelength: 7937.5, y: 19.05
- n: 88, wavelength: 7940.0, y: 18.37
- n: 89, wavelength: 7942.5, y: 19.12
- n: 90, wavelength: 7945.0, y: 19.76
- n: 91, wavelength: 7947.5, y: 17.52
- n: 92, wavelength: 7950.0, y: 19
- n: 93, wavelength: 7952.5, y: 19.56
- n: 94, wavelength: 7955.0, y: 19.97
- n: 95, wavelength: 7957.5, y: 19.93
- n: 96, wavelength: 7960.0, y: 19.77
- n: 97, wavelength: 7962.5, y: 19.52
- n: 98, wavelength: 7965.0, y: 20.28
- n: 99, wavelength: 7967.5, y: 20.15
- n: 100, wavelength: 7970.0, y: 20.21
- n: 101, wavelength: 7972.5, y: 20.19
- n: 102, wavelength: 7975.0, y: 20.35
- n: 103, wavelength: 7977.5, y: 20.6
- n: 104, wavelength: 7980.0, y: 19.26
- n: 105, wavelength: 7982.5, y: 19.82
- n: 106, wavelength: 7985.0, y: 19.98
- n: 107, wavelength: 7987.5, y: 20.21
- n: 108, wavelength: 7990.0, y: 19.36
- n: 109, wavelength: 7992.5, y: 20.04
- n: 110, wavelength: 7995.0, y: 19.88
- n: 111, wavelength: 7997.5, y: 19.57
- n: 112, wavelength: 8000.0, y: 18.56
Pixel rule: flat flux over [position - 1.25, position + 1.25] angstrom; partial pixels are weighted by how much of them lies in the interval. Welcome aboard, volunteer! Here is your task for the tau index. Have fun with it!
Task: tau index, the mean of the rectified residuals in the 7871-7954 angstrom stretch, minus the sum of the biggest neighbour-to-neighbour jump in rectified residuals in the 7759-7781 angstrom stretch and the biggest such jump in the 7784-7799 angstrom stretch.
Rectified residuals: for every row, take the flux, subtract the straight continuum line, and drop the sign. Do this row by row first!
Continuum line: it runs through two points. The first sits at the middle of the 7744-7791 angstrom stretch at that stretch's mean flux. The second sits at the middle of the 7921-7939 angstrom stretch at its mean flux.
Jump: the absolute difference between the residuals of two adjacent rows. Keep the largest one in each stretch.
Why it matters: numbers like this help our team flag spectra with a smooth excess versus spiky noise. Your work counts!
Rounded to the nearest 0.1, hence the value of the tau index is -0.6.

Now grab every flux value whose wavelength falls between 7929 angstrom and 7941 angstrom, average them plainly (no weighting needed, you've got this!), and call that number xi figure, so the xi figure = 19.1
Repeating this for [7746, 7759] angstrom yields 20.0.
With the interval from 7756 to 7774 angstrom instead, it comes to 20.4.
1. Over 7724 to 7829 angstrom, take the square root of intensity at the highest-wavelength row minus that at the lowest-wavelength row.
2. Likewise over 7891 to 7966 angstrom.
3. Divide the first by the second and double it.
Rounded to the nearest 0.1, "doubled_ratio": -6.5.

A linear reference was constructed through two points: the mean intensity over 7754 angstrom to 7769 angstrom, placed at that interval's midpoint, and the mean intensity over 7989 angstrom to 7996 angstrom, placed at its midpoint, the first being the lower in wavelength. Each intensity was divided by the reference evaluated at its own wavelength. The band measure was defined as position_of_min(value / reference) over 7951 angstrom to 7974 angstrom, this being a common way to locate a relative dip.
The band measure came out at 7962.5 angstrom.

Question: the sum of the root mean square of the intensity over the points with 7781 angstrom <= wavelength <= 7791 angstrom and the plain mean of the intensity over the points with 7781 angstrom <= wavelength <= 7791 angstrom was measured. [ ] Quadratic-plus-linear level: 39.90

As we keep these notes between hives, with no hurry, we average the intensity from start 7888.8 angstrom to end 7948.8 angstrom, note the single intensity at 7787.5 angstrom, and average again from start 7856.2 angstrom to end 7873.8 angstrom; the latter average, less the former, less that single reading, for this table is -20.2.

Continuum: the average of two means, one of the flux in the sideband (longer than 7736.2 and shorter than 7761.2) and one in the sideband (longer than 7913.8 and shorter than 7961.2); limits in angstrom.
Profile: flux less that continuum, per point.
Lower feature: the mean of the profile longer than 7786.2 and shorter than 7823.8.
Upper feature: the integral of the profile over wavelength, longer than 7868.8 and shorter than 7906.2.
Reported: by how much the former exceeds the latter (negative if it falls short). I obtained -13.8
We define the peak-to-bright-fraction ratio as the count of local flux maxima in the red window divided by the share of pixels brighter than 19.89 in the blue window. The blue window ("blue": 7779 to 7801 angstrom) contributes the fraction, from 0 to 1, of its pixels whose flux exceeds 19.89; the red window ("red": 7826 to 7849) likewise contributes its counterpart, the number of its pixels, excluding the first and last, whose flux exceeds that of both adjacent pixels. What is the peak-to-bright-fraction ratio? 2.6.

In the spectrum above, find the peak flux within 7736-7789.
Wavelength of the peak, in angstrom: 7740.0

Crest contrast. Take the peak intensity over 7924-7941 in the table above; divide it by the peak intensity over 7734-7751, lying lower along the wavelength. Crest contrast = 0.94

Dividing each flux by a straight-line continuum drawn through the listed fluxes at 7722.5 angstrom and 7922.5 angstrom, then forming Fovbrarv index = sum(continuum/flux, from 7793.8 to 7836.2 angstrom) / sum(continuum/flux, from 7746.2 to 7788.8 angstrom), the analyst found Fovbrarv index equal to 0.983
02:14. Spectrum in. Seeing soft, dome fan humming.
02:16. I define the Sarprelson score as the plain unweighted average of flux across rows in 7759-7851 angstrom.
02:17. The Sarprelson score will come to 20.23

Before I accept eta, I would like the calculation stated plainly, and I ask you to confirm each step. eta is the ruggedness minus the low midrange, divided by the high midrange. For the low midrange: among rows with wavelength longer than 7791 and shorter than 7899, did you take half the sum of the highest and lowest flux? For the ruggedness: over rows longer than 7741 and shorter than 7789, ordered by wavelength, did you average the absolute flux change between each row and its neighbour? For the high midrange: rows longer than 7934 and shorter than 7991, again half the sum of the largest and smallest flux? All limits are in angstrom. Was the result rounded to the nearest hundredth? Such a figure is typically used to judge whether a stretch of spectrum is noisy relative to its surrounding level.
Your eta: -1.00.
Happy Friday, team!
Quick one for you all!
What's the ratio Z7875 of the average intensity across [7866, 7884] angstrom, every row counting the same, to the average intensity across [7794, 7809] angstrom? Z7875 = 0.993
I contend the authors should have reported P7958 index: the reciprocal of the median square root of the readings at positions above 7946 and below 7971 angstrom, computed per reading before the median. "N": 0.224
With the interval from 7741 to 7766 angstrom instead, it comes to 0.222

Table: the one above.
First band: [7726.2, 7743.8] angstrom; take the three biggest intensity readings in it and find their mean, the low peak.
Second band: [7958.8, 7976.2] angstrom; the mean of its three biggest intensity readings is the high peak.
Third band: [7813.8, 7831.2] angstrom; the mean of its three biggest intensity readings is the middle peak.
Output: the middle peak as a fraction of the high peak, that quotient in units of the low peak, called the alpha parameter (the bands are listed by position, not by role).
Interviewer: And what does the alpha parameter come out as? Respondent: 0.0487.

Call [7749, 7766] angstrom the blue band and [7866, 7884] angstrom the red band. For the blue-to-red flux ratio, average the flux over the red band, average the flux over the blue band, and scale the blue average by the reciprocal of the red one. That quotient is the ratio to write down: 0.99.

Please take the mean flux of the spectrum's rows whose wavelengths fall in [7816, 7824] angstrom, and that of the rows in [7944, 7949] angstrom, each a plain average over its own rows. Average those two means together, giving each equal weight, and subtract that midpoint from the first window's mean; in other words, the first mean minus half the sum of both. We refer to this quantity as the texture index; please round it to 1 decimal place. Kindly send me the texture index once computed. 0.7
